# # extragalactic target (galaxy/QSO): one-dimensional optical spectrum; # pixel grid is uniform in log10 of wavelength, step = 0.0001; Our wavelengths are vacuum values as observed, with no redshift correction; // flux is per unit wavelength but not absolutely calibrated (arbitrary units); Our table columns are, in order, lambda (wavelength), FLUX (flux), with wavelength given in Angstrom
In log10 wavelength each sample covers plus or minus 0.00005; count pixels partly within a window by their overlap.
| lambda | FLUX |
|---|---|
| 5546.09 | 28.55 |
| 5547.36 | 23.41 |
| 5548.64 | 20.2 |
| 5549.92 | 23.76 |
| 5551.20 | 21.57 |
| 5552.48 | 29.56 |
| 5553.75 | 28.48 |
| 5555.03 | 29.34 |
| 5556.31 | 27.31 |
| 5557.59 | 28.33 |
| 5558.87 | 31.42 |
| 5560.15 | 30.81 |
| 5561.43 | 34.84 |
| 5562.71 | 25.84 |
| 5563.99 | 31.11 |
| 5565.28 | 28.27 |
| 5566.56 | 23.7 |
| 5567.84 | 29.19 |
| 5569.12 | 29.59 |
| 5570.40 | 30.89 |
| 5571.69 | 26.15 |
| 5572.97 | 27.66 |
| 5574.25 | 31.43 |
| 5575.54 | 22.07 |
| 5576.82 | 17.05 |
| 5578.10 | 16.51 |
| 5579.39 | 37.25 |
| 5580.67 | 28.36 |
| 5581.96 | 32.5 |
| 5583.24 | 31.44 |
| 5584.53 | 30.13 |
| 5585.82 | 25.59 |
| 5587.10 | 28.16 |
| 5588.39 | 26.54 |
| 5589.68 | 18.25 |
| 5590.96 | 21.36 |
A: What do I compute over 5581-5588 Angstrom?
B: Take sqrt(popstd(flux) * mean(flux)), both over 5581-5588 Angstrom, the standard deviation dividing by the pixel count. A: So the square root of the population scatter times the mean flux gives 8.5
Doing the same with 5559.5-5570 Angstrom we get 9.6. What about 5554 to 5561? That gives 6.7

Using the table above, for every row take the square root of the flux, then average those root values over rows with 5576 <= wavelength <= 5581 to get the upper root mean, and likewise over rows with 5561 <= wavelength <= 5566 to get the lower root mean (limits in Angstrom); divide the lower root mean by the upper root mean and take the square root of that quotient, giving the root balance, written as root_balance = 1.06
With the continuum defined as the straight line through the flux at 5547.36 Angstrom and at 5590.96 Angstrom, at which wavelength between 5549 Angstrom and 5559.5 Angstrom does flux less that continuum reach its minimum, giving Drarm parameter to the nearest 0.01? 5551.20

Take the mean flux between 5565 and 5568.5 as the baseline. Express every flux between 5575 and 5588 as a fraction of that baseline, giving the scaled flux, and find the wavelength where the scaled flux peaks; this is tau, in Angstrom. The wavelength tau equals 5579.39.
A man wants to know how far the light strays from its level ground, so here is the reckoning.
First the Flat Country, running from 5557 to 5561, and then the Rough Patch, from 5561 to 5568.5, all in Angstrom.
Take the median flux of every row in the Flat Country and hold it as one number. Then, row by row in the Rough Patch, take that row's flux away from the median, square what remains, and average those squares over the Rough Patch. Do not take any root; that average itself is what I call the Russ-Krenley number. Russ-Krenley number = 17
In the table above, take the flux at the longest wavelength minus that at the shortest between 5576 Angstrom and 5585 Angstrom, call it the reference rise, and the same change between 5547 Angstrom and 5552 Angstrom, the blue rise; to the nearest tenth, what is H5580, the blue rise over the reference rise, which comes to -0.1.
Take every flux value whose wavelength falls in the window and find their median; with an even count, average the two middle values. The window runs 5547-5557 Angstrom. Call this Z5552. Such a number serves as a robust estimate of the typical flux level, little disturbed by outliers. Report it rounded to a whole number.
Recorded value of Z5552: 26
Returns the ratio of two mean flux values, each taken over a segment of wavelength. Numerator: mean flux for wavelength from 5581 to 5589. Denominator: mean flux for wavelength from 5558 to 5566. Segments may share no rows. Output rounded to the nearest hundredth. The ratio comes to 0.96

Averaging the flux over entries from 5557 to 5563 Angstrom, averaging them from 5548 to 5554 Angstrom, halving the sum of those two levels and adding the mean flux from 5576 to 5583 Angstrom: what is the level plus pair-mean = 54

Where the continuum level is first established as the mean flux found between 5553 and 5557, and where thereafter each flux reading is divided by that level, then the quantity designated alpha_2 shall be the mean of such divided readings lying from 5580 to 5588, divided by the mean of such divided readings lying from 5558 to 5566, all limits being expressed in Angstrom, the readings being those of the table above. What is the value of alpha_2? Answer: 0.97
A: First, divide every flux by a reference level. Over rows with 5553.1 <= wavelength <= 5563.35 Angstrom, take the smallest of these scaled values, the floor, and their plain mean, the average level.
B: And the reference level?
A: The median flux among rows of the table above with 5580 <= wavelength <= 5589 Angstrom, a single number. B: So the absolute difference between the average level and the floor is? 0.13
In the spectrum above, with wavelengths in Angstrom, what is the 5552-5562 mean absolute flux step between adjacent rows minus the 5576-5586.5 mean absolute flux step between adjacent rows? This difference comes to -4.1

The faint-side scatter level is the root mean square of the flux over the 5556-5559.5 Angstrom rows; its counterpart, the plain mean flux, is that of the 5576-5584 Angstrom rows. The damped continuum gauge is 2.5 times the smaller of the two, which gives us 68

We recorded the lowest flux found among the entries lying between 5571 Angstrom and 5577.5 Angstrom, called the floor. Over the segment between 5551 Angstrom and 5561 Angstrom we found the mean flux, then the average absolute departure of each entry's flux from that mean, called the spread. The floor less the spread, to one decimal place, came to 15.1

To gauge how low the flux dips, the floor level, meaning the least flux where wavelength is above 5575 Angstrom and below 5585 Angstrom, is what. 16.51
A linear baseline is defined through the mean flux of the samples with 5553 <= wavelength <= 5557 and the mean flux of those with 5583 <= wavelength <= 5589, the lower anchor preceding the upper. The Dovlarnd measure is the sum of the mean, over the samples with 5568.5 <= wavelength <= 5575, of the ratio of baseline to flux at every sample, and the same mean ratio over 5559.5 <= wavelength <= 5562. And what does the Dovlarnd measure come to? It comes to 1.85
